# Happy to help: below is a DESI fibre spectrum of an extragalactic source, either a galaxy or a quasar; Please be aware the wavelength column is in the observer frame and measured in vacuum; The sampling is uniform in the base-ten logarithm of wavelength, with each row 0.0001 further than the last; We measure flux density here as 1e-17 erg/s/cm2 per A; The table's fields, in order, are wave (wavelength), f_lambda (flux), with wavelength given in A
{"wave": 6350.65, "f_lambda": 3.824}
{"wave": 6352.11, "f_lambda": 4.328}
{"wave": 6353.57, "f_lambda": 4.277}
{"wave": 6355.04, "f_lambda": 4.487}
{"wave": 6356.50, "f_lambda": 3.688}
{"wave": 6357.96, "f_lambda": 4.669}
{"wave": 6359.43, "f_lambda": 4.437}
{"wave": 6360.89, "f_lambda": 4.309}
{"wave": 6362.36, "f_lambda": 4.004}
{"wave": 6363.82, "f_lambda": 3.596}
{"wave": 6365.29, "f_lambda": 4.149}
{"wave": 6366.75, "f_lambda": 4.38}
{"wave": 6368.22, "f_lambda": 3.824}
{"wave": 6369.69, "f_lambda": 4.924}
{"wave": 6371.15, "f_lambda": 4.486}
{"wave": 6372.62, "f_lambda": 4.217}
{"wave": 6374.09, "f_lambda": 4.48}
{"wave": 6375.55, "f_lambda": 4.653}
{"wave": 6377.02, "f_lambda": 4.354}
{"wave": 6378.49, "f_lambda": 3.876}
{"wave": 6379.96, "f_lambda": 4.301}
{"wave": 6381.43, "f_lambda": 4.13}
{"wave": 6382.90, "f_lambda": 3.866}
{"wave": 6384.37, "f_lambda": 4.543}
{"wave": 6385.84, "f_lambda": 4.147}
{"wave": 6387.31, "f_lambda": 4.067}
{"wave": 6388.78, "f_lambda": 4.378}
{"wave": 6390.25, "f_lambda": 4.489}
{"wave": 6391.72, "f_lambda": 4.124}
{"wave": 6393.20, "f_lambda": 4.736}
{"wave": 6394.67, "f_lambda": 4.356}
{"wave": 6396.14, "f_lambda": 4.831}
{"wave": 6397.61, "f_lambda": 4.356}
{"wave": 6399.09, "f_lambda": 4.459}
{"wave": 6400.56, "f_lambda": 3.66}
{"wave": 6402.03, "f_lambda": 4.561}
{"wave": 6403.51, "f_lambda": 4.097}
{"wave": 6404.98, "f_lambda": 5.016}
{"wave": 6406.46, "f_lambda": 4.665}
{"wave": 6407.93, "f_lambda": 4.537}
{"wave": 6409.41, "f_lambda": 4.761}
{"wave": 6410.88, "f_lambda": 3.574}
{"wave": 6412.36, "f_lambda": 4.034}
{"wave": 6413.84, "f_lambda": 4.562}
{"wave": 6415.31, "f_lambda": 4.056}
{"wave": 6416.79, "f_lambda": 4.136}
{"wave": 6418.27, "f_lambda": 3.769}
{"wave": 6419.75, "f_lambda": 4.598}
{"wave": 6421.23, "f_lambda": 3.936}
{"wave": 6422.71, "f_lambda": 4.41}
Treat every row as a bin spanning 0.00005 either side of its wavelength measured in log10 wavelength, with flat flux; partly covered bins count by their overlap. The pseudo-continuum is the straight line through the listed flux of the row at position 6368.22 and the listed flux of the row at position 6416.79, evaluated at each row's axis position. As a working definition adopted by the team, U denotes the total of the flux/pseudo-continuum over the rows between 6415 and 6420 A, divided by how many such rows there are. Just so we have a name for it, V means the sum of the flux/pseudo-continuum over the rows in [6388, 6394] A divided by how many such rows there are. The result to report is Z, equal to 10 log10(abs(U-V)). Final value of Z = -9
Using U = 1.00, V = 1.12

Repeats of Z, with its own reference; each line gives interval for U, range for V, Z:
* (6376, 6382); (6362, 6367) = -21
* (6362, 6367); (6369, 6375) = -9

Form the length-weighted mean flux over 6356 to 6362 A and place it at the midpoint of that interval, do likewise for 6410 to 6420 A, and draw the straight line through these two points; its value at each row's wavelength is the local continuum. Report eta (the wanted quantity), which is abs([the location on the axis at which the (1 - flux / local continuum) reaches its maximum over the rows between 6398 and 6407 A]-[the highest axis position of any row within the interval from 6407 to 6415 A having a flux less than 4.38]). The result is 11.8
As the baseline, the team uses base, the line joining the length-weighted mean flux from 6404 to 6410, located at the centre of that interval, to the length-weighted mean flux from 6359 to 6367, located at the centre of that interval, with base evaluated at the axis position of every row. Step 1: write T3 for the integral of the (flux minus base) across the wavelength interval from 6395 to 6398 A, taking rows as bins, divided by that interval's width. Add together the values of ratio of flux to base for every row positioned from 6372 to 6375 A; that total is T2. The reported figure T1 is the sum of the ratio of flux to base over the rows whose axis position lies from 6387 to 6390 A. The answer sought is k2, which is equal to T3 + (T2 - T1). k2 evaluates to 0.2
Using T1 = 1.89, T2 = 2.04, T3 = 0.01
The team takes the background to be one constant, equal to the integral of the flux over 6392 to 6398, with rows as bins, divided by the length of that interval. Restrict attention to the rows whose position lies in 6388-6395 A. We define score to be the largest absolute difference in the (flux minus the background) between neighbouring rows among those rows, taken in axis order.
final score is 0.61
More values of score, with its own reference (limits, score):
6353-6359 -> 0.98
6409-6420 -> 1.19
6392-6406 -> 0.92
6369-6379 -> 0.48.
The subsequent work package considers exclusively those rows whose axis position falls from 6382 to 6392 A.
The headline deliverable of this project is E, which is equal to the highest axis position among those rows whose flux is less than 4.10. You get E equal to 6387.31 A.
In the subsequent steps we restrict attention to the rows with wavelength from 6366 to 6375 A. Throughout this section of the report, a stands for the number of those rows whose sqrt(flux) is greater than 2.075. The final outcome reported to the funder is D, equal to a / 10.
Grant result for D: 0.40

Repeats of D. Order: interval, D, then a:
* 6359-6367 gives 0.30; 3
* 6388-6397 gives 0.50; 5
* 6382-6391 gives 0.30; 3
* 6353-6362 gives 0.40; 4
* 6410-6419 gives 0.10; 1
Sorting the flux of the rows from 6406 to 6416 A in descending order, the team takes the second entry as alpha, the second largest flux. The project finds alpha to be 4.665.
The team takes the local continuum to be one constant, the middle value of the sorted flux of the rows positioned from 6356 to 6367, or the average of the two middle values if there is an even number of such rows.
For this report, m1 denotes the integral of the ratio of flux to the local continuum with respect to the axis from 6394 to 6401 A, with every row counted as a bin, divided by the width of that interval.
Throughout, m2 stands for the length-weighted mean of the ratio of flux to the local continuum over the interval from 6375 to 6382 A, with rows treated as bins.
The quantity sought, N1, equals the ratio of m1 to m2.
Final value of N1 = 1.026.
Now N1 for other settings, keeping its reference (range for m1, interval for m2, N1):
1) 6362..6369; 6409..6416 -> 0.957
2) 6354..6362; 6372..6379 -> 0.992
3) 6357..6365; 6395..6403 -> 0.959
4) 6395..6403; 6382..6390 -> 1.035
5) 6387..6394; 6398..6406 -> 1.002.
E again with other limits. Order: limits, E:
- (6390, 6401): 6400.56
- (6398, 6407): 6403.51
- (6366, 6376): 6368.22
